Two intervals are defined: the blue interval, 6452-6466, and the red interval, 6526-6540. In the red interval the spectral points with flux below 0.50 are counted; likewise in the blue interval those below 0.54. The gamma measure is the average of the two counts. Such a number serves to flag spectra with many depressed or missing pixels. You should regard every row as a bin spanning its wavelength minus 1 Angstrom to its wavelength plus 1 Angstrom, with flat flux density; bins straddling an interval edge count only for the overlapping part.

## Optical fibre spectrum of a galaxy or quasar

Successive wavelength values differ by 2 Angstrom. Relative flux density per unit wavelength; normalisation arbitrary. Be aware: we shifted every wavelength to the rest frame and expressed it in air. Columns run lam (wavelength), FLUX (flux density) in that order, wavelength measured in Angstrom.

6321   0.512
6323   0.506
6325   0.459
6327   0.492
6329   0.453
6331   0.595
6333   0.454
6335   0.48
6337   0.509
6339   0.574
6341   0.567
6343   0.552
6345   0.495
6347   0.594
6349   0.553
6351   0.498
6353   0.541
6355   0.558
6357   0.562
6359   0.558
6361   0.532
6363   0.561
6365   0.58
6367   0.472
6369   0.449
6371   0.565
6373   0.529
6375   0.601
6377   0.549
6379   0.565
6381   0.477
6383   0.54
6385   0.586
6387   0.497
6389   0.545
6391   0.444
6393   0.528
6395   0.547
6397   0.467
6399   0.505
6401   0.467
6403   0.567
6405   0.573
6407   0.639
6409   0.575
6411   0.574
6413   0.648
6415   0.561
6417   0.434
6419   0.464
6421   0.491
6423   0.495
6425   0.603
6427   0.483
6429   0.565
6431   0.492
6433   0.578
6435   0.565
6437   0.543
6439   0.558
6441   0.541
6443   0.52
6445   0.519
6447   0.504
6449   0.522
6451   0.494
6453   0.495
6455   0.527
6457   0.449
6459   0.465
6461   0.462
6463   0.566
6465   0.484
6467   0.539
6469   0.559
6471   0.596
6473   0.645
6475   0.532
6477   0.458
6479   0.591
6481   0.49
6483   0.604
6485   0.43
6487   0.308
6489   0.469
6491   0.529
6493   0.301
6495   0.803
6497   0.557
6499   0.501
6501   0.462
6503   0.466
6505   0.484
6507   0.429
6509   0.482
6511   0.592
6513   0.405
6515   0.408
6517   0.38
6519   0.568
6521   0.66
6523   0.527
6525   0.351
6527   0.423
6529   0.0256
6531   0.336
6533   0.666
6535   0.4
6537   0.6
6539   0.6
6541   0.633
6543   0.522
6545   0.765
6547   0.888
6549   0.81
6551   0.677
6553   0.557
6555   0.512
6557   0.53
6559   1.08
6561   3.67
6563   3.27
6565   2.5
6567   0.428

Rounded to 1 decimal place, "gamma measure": 5.0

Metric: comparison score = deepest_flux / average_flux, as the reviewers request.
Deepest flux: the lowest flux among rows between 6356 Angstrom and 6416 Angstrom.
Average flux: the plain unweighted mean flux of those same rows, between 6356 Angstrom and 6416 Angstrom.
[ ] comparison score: 0.82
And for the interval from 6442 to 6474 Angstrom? 0.86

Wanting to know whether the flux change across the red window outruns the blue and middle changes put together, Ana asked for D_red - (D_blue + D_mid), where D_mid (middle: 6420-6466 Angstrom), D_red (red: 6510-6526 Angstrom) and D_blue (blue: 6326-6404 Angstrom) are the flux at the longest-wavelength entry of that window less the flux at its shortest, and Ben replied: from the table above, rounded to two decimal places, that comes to -0.31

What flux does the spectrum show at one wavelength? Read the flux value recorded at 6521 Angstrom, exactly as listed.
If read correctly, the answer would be 0.66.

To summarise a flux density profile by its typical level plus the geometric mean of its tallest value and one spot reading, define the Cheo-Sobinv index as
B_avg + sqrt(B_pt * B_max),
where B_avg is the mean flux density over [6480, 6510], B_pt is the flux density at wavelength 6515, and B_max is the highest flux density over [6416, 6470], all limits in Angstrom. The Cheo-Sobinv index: 0.98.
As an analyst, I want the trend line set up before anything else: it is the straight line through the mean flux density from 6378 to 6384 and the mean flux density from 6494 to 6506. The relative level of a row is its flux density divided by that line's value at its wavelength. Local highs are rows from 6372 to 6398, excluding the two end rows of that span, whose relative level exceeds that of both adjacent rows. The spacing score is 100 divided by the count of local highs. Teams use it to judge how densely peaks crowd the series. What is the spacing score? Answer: 20.0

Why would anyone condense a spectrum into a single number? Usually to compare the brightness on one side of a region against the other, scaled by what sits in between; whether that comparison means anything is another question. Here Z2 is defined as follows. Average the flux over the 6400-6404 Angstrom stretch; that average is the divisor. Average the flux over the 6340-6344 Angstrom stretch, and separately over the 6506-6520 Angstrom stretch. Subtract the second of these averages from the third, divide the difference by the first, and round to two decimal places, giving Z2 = -0.18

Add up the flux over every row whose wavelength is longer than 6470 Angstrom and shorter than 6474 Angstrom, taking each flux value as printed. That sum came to 1.24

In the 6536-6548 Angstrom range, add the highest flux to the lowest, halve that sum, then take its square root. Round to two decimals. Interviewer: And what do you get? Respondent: 0.84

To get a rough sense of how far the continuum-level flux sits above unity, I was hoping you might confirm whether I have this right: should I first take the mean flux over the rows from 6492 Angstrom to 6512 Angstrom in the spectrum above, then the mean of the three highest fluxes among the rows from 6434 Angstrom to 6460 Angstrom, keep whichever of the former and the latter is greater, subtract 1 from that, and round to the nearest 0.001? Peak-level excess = -0.445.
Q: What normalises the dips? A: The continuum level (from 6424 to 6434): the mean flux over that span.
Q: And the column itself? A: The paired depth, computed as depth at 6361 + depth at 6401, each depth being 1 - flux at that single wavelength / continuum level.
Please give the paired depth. 0.16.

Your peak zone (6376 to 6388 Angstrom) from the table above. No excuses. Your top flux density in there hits 0.586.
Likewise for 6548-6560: 1.08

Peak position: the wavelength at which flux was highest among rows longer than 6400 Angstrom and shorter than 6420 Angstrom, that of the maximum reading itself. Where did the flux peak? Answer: 6413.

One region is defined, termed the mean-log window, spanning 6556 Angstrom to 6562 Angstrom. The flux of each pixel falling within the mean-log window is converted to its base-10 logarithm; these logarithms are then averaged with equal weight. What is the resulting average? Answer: 0.11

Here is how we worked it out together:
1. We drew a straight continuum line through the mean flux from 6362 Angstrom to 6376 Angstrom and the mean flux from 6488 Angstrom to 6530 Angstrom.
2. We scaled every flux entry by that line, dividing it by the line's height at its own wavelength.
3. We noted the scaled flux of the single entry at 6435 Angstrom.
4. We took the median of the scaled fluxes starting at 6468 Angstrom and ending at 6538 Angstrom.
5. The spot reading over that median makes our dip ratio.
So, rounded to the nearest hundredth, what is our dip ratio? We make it 1.09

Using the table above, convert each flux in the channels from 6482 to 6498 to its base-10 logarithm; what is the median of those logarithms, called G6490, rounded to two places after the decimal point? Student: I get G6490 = -0.30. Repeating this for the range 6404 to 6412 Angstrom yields -0.24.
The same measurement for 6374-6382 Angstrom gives -0.25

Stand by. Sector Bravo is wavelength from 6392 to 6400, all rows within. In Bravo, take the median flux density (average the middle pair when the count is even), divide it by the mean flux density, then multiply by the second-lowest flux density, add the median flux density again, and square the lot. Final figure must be 1.05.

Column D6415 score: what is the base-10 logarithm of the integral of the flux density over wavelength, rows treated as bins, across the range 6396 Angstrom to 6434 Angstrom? 1.31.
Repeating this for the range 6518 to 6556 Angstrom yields 1.32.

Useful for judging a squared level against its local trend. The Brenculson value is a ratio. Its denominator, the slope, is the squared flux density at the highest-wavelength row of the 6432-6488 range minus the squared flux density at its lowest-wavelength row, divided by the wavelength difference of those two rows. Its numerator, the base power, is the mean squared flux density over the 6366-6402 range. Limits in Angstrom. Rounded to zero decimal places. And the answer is -61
